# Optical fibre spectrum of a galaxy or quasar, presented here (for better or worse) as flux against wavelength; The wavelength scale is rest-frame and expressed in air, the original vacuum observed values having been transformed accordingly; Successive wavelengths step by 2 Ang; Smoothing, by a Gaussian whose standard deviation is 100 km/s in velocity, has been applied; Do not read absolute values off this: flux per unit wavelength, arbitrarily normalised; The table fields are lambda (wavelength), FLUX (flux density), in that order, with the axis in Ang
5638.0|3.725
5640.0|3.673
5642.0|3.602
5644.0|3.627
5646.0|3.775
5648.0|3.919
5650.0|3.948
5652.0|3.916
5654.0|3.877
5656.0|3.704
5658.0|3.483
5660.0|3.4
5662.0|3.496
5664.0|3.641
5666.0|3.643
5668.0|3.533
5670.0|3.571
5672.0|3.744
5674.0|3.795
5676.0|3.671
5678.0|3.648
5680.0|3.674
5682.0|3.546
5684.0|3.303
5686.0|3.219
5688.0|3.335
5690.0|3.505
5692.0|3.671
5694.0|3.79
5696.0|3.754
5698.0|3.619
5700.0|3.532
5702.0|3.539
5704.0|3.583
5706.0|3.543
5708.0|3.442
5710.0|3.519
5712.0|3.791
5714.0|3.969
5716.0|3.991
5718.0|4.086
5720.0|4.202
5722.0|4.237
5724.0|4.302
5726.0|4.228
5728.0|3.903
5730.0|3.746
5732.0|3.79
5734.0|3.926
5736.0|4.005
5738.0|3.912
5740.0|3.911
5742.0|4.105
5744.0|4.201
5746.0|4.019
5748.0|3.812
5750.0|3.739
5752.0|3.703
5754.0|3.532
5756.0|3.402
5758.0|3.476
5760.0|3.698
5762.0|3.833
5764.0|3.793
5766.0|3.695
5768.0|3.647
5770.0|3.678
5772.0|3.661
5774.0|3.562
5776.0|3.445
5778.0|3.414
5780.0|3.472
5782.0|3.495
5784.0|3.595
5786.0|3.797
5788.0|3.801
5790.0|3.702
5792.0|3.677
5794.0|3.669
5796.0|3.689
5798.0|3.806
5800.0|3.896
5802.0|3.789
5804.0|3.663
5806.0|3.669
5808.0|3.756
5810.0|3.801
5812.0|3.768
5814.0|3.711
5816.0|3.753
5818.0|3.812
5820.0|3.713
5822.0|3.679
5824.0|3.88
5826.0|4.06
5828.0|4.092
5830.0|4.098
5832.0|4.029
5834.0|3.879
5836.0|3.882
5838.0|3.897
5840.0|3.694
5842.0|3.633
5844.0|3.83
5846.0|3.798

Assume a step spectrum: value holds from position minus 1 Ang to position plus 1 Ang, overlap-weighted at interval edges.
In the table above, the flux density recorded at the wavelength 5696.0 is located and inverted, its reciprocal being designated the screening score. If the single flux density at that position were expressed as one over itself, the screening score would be 0.266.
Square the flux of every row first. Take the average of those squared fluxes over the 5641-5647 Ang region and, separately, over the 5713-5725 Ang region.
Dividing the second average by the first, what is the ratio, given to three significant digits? 1.27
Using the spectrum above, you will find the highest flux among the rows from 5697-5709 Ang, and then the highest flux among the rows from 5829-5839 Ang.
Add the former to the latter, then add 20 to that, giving 27.72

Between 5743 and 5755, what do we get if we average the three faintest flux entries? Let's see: 3.66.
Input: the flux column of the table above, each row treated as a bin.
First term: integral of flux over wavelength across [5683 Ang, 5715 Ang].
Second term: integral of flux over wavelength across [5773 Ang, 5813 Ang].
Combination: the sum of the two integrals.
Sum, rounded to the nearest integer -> 261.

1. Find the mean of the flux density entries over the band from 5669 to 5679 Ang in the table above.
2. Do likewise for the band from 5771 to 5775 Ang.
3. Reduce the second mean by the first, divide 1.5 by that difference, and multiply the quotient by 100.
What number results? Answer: -2019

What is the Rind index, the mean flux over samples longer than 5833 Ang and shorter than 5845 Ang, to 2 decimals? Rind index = 3.80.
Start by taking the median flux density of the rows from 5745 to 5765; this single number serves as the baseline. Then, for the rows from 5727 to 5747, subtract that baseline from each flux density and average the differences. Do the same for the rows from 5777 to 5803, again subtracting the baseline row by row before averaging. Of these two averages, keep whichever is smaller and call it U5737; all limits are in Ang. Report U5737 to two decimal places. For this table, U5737 -0.04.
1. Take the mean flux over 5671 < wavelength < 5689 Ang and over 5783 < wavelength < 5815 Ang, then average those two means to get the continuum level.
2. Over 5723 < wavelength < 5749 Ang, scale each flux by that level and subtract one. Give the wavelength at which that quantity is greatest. 5724.0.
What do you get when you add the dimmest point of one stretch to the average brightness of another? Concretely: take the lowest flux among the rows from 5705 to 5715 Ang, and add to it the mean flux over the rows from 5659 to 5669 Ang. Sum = 6.98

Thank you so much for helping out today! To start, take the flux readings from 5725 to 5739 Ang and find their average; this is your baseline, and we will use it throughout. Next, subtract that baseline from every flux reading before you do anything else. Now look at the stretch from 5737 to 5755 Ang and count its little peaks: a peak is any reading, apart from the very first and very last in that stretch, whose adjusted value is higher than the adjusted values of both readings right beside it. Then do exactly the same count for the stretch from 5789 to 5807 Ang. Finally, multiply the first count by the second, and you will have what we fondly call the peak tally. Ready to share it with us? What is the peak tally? 1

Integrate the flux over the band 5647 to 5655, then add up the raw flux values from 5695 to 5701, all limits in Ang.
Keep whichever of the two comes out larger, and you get 31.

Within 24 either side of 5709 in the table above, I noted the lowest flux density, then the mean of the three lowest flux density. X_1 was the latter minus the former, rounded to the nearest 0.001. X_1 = 0.113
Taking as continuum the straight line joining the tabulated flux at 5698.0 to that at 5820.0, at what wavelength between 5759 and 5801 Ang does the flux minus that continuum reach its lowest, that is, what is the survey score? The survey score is 5778.0 Ang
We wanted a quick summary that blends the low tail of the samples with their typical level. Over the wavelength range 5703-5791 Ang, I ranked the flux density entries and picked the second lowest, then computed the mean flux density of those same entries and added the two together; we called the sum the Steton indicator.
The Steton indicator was 7.2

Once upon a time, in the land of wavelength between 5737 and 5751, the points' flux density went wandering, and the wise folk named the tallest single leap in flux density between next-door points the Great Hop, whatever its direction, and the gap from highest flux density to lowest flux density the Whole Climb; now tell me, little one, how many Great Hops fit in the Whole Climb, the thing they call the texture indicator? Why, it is 2.2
